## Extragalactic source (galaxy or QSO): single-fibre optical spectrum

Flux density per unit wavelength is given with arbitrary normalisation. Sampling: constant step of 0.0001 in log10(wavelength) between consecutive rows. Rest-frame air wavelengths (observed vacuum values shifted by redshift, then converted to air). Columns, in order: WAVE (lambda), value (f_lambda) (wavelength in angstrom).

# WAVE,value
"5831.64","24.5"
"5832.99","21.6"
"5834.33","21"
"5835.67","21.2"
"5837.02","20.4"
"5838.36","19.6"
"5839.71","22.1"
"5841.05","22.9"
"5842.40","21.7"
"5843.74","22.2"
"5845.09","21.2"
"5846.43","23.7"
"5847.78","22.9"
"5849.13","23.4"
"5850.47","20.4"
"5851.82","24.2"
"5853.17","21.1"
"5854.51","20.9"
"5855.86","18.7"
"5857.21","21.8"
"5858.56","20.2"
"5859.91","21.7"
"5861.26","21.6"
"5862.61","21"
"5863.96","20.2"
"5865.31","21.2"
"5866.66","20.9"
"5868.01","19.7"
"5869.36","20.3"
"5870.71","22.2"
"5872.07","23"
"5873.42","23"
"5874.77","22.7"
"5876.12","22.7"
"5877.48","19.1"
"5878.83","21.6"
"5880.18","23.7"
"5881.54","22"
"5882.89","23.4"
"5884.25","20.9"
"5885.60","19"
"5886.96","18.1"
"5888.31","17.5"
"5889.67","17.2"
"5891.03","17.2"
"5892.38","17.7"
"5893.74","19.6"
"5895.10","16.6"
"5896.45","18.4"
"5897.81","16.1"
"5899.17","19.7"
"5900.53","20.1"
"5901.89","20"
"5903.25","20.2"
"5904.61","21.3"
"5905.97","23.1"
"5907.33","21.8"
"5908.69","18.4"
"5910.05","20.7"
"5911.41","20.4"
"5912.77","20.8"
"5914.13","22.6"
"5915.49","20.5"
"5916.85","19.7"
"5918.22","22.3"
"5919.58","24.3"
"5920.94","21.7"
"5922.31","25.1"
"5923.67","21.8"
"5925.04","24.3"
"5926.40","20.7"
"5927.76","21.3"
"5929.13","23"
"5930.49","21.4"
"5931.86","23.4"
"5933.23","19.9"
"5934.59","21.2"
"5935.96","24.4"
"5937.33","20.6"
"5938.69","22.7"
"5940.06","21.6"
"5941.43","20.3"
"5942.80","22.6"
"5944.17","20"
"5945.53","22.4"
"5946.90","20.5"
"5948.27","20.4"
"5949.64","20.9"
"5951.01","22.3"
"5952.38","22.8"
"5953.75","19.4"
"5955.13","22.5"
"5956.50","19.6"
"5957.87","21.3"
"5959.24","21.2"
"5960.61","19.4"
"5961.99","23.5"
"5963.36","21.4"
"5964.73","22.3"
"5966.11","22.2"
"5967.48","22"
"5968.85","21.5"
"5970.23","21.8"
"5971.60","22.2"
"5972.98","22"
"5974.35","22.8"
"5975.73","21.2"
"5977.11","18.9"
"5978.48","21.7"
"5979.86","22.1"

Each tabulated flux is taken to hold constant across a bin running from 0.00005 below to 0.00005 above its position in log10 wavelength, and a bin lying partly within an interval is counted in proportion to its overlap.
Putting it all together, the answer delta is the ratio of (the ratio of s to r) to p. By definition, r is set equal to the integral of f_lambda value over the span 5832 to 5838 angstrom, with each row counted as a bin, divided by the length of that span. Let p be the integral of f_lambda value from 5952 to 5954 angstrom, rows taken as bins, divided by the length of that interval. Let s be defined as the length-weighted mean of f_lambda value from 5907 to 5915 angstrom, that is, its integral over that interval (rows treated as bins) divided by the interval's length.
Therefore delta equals 0.0462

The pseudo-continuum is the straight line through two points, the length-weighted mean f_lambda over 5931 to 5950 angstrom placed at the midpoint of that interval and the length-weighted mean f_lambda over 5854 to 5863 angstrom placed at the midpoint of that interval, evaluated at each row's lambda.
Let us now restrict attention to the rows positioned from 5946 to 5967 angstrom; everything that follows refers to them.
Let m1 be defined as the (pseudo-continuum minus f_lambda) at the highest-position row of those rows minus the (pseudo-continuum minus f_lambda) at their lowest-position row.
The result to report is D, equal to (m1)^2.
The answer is 2.4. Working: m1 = -2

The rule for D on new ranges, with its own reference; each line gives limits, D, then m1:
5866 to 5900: 2.2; 1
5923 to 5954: 7.0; 3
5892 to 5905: 12.2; -3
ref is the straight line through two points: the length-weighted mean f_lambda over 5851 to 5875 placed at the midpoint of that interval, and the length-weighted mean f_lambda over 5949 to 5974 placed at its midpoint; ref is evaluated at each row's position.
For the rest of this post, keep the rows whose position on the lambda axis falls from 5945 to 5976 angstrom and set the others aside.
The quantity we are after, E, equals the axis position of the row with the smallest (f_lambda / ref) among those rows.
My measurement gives 5960.61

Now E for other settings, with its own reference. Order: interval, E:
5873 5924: 5897.81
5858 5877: 5868.01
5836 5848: 5838.36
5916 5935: 5916.85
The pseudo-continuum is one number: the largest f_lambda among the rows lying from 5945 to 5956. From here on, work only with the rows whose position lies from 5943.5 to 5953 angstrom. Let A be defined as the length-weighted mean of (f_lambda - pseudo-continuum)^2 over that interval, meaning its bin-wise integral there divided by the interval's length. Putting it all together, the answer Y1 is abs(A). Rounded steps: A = 3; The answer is 3.3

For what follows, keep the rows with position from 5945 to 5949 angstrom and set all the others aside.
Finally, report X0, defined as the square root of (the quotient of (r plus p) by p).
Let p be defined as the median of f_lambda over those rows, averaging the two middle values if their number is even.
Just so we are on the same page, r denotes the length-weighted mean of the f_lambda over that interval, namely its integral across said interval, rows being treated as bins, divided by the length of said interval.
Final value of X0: 1.42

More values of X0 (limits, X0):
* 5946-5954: 1.42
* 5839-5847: 1.42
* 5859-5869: 1.41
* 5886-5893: 1.42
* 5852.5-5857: 1.41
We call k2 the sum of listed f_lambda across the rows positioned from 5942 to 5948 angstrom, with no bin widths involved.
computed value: 85.5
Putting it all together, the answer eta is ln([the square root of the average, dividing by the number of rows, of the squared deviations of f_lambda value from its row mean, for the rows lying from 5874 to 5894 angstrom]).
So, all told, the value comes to 0.83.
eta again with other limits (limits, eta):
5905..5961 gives 0.41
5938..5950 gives 0.01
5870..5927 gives 0.80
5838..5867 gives 0.27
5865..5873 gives 0.10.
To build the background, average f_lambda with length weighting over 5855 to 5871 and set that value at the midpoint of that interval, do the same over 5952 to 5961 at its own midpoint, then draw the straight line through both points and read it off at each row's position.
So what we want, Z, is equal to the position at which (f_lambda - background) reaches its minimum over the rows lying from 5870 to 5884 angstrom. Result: 5877.48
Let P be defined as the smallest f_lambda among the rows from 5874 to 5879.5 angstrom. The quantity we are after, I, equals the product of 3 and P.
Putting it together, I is 57.3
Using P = 19.1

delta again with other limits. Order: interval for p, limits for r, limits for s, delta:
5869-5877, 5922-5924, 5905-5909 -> 0.0408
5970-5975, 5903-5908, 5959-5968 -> 0.0450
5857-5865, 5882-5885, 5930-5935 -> 0.0462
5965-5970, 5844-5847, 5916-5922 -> 0.0451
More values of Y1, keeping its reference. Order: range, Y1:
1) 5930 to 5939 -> 3.1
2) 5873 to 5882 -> 2.5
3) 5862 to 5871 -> 4.8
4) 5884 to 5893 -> 23.3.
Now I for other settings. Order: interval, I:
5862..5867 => 60.6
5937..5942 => 60.9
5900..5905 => 60.0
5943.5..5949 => 60.0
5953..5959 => 58.2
